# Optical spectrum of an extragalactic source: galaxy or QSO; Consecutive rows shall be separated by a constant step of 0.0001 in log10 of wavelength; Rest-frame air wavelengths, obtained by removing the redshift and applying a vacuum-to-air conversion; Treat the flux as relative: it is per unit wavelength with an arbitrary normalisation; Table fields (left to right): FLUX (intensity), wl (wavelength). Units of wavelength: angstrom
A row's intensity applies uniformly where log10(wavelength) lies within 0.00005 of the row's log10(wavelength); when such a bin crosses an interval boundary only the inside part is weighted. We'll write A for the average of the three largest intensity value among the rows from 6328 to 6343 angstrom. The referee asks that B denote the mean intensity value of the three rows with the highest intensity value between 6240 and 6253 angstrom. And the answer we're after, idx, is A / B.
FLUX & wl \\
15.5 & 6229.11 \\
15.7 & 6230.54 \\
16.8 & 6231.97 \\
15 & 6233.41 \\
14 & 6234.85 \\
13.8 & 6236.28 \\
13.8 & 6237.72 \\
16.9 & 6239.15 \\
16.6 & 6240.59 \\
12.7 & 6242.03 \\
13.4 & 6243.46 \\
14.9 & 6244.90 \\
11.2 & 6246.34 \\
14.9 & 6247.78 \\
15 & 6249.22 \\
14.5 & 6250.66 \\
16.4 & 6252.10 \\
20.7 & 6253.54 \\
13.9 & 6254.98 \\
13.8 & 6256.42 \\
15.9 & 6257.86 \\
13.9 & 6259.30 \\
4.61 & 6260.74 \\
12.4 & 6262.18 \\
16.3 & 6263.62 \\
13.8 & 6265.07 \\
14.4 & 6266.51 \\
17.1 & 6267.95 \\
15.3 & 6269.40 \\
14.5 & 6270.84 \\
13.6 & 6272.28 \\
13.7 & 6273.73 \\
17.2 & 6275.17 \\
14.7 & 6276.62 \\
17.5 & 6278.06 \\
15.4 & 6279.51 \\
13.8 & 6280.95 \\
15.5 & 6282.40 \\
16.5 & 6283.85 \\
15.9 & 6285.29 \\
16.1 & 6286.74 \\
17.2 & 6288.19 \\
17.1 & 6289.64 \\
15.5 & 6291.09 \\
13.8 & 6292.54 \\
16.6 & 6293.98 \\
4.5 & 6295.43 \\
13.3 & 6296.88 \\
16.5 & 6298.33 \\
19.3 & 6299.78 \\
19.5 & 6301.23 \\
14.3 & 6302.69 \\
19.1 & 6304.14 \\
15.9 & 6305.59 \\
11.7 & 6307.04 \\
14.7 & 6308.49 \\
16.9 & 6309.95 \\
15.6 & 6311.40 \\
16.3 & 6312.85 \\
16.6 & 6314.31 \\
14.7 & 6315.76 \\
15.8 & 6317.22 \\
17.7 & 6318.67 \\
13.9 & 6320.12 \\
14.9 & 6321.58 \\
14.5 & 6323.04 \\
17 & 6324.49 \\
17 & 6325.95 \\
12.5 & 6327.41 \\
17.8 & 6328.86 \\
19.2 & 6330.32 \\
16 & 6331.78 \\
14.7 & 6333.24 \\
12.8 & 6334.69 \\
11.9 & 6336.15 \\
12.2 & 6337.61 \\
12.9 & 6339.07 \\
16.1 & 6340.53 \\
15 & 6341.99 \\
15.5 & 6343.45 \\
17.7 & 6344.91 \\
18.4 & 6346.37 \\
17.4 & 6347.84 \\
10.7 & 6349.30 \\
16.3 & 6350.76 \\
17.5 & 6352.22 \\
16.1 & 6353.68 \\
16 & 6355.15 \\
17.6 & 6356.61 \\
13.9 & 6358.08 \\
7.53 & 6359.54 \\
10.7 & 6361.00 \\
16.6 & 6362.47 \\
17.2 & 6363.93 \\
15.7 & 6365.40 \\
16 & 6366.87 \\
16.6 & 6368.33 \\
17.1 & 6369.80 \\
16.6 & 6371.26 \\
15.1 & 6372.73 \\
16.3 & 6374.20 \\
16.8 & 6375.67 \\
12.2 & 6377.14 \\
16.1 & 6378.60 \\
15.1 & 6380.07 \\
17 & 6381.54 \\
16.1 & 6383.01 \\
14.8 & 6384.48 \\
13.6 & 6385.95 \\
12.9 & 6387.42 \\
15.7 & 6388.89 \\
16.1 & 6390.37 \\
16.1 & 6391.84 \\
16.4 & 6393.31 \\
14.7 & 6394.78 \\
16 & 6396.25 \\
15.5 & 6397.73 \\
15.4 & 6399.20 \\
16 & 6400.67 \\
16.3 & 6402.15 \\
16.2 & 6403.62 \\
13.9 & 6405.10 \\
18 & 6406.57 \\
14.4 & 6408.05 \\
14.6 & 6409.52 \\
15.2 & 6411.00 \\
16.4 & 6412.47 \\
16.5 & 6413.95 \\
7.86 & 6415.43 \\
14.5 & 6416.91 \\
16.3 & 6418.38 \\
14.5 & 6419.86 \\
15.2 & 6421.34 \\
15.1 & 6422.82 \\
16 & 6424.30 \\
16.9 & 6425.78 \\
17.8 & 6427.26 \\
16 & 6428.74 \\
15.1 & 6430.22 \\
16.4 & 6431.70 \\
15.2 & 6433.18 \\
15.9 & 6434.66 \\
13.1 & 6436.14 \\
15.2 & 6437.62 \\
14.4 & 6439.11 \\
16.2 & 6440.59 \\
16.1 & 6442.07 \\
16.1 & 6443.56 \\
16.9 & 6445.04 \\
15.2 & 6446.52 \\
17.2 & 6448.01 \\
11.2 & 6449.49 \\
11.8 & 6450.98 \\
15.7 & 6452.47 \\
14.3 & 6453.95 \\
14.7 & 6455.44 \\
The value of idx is 1.106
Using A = 17.7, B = 16.0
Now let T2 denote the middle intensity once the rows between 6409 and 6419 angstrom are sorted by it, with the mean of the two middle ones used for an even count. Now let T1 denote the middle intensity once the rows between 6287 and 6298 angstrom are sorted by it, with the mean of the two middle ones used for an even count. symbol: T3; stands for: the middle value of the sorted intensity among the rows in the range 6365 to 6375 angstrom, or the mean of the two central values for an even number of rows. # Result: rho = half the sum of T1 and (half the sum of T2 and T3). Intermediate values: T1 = 15.5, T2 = 15.2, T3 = 16.3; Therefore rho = 15.6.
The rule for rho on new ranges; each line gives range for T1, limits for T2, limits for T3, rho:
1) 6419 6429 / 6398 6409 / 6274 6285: 15.9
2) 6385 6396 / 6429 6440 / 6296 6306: 15.8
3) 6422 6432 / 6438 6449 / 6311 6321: 16.0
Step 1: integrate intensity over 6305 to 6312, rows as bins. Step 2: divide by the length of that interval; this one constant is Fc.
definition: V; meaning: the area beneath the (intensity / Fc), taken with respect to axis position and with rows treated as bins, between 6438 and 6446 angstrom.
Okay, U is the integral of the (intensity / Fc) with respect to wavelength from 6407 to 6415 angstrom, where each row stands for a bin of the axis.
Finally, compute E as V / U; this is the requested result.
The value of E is 1.04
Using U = 8.2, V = 8.5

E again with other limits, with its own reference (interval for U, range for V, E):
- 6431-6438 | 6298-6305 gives 1.17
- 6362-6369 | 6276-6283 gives 0.94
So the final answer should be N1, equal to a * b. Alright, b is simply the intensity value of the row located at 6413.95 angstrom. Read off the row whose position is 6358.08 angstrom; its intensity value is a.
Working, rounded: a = 13.9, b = 16.5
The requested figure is 229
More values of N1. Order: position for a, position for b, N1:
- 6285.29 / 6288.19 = 273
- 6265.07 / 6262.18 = 171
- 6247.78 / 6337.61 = 182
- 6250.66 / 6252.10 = 238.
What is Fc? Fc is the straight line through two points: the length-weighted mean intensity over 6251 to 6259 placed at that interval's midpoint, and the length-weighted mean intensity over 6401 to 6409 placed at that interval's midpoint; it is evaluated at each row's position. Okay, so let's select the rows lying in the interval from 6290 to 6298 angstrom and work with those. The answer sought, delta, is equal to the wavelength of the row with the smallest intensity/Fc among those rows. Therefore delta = 6295.43 angstrom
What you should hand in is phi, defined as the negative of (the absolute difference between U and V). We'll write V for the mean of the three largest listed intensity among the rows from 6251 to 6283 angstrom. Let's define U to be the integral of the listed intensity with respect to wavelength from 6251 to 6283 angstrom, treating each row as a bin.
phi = -453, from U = 472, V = 18.5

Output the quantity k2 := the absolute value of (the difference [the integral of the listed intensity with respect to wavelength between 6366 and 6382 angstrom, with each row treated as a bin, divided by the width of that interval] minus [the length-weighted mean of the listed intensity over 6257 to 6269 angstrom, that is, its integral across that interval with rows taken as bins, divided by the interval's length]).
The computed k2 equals 2.3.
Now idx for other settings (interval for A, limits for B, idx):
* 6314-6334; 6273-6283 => 1.090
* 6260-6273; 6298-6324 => 0.841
